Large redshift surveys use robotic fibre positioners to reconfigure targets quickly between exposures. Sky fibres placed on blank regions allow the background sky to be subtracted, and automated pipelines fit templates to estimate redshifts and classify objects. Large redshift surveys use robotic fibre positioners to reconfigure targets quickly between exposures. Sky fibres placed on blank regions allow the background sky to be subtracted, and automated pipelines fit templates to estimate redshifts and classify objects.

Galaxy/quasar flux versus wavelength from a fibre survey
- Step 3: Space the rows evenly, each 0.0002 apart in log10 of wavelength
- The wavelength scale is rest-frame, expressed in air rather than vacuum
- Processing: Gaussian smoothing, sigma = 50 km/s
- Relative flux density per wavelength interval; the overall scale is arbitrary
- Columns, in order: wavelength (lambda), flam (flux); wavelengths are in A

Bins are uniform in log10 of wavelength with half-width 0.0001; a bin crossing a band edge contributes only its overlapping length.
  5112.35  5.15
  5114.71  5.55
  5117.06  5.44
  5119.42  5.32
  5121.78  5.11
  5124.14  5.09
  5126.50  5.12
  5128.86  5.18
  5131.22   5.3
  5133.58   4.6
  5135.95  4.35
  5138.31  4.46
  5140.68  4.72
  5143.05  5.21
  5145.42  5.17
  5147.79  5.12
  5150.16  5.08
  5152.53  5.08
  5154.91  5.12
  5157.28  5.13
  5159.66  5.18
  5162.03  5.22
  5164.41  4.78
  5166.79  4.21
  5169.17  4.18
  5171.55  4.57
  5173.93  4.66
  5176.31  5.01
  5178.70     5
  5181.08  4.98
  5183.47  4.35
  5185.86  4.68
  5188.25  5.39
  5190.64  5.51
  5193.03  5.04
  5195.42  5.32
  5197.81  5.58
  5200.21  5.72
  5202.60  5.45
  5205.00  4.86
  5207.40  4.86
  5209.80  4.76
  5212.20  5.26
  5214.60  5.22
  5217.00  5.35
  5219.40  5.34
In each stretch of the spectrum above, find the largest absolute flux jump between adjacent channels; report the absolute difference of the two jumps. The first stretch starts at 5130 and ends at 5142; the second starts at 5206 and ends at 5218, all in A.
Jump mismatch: 0.20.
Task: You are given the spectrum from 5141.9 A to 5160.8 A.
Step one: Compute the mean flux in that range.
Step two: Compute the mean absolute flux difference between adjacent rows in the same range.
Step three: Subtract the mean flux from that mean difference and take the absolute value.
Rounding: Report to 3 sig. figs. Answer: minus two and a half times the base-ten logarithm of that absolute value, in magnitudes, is -1.77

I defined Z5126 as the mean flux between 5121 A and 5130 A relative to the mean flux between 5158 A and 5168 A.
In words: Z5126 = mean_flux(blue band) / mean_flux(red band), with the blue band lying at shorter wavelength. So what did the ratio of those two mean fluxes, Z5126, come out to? 1.06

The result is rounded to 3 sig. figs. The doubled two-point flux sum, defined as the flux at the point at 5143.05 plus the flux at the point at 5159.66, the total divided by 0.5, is 20.8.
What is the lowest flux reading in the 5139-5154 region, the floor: 4.72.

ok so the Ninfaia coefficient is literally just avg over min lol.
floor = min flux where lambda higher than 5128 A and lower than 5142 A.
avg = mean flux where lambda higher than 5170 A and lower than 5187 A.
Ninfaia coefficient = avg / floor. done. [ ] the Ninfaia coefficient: 1.09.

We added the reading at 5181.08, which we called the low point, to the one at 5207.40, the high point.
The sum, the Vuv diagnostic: 9.8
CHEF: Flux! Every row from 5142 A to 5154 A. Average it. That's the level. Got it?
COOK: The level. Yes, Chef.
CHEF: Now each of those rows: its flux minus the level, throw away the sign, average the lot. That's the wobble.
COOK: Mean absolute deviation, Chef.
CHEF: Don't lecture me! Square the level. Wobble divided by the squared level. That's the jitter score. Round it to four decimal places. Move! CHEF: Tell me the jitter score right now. 0.0018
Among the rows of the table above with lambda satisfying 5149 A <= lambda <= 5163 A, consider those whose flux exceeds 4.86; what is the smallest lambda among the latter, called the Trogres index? 5150.16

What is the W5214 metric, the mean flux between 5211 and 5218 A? 5.3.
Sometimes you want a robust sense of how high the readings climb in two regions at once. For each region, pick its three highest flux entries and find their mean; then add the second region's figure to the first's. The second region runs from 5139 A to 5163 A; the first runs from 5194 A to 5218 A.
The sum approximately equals 10.8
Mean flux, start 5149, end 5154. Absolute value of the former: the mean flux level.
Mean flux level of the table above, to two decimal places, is 5.08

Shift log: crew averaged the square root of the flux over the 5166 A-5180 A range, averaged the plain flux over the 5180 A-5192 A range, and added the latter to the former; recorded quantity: 7.13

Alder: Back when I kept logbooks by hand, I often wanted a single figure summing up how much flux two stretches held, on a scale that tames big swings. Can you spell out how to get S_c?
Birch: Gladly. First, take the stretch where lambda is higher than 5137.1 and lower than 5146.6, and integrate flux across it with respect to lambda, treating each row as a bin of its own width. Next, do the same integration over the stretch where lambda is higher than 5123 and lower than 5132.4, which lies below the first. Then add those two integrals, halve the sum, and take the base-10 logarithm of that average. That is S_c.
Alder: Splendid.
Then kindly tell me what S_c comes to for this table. 1.677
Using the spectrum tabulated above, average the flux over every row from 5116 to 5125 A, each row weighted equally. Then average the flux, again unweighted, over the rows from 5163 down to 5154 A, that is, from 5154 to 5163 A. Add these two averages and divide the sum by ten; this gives 1.04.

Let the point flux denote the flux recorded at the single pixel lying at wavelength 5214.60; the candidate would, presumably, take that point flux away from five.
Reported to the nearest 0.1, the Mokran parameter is -0.2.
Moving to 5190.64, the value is -0.5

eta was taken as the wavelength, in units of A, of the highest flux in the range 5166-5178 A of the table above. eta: 5176.31 A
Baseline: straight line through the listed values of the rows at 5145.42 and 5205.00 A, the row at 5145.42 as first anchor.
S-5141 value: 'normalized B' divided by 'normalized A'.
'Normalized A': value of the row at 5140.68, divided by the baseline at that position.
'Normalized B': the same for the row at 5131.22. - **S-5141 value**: 1.11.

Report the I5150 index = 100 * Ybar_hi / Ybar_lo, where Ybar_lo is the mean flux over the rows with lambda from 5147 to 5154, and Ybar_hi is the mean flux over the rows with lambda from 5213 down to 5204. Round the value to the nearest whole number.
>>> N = 97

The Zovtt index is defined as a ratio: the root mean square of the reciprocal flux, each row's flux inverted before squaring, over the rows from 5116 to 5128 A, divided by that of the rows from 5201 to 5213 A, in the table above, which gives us 0.96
